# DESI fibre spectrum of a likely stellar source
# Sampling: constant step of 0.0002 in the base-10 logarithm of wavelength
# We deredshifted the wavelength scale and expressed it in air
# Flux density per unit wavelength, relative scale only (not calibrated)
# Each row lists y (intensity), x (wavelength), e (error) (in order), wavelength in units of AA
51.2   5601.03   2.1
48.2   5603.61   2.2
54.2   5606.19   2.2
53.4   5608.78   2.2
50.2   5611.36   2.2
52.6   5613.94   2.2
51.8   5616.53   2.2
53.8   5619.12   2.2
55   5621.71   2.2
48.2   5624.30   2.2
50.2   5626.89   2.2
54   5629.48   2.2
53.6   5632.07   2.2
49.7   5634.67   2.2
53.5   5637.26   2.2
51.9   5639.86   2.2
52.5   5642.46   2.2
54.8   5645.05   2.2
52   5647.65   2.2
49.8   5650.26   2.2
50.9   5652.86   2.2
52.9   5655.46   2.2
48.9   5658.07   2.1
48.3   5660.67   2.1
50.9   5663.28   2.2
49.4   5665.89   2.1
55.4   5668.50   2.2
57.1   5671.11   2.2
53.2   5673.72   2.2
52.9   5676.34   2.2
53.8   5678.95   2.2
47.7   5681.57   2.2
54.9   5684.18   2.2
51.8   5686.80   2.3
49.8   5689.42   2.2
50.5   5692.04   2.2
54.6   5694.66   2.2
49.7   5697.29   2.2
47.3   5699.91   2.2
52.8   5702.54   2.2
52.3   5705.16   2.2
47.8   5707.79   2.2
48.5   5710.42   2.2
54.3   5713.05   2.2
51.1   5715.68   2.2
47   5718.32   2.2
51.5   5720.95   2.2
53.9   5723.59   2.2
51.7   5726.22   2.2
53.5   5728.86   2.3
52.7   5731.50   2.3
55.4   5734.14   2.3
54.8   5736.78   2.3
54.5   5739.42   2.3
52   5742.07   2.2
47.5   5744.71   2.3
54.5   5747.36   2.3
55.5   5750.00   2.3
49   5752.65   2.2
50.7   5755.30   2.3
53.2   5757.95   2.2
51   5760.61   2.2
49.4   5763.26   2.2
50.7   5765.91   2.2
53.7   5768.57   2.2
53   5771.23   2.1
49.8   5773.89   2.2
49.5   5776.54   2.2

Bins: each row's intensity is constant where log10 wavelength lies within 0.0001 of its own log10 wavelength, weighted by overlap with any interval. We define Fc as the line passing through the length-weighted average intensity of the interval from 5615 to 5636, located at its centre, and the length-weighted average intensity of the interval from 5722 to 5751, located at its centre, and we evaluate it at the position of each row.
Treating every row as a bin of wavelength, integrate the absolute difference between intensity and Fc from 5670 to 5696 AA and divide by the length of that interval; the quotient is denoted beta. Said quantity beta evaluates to 2.16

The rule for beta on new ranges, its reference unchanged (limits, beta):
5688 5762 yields 2.32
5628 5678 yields 1.88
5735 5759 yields 2.31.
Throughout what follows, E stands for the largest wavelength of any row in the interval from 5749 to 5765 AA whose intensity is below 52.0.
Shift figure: 5763.26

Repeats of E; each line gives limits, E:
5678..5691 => 5689.42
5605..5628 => 5626.89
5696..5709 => 5707.79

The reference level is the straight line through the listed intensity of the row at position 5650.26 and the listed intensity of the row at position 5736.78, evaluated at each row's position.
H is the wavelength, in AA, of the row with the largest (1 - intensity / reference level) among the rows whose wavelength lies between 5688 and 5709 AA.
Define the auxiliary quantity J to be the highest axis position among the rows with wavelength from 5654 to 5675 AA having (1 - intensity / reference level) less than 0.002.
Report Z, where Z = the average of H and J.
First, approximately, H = 5699.91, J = 5673.72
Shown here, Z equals 5686.8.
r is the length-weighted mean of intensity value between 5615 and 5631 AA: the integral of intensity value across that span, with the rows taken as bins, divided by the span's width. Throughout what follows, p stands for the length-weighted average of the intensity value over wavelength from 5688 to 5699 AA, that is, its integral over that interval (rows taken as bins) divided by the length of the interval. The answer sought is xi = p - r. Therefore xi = -1.17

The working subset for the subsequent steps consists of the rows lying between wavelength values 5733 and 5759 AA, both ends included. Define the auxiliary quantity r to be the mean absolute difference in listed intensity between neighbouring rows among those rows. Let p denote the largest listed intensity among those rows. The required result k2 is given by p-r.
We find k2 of 52.5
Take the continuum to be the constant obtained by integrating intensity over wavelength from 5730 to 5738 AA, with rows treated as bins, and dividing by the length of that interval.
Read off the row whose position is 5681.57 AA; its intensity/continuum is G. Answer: 0.88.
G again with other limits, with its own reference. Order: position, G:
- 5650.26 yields 0.92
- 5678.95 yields 0.99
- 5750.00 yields 1.02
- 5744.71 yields 0.88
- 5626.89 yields 0.92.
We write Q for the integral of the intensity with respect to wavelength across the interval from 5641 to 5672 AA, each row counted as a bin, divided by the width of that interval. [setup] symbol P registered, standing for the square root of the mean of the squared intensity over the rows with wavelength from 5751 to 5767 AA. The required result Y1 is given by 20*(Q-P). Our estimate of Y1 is 23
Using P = 50.7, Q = 51.8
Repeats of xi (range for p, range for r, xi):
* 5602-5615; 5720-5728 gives -0.77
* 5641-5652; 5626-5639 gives -0.04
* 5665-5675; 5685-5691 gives 2.87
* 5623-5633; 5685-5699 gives 0.17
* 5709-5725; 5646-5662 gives 0.48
